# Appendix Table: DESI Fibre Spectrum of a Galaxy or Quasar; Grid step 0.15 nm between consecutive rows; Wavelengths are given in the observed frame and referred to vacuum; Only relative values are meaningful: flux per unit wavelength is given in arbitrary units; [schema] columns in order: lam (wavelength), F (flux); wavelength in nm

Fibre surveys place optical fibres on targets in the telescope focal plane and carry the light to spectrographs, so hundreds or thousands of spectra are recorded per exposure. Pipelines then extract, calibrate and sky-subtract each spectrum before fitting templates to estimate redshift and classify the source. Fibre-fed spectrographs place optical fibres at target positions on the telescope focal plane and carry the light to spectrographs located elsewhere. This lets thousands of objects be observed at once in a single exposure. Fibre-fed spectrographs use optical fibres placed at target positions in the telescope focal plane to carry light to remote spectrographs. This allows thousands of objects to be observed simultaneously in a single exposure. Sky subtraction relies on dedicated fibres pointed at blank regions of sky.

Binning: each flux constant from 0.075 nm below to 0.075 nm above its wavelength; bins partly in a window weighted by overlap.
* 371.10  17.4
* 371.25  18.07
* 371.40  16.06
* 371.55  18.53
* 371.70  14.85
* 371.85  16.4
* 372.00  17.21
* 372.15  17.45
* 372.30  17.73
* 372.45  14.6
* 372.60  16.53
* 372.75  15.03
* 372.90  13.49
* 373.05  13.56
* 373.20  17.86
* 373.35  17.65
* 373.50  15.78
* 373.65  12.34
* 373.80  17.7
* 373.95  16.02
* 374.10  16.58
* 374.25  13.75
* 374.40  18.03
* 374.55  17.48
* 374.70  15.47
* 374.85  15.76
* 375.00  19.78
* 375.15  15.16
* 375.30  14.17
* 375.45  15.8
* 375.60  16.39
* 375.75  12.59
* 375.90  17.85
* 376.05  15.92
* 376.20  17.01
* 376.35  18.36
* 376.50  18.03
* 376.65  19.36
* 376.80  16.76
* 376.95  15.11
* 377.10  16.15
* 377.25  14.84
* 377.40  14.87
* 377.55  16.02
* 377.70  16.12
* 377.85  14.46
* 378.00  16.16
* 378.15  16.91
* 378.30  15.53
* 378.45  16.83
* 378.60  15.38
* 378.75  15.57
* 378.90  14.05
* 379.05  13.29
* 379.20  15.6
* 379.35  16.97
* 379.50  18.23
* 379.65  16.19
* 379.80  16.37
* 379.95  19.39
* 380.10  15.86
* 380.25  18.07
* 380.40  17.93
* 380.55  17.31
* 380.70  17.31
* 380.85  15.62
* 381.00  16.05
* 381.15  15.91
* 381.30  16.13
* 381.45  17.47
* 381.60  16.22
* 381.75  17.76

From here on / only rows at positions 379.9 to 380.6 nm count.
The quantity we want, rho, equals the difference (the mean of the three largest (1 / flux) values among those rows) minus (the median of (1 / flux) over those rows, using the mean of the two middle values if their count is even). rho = 0.0031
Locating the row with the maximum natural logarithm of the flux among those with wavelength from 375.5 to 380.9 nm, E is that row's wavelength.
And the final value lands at 379.95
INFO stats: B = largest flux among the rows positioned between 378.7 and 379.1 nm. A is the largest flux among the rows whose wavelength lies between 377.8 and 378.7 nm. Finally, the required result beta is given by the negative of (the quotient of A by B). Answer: -1.09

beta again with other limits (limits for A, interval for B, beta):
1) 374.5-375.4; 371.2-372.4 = -1.07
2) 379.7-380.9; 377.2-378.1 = -1.20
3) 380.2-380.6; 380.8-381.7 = -1.03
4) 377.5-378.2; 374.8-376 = -0.85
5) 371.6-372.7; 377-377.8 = -1.10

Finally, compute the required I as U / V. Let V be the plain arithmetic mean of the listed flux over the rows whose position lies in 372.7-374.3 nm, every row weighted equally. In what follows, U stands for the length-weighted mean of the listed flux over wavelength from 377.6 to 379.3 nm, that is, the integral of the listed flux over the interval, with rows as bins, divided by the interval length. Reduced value 1.00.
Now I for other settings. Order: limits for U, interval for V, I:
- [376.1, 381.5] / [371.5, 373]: 1.01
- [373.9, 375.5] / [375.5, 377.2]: 0.97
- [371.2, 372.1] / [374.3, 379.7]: 1.04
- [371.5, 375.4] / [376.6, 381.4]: 0.99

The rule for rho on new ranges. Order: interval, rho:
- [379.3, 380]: 0.0017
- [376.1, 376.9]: 0.0025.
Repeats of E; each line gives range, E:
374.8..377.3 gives 375.00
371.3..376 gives 375.00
